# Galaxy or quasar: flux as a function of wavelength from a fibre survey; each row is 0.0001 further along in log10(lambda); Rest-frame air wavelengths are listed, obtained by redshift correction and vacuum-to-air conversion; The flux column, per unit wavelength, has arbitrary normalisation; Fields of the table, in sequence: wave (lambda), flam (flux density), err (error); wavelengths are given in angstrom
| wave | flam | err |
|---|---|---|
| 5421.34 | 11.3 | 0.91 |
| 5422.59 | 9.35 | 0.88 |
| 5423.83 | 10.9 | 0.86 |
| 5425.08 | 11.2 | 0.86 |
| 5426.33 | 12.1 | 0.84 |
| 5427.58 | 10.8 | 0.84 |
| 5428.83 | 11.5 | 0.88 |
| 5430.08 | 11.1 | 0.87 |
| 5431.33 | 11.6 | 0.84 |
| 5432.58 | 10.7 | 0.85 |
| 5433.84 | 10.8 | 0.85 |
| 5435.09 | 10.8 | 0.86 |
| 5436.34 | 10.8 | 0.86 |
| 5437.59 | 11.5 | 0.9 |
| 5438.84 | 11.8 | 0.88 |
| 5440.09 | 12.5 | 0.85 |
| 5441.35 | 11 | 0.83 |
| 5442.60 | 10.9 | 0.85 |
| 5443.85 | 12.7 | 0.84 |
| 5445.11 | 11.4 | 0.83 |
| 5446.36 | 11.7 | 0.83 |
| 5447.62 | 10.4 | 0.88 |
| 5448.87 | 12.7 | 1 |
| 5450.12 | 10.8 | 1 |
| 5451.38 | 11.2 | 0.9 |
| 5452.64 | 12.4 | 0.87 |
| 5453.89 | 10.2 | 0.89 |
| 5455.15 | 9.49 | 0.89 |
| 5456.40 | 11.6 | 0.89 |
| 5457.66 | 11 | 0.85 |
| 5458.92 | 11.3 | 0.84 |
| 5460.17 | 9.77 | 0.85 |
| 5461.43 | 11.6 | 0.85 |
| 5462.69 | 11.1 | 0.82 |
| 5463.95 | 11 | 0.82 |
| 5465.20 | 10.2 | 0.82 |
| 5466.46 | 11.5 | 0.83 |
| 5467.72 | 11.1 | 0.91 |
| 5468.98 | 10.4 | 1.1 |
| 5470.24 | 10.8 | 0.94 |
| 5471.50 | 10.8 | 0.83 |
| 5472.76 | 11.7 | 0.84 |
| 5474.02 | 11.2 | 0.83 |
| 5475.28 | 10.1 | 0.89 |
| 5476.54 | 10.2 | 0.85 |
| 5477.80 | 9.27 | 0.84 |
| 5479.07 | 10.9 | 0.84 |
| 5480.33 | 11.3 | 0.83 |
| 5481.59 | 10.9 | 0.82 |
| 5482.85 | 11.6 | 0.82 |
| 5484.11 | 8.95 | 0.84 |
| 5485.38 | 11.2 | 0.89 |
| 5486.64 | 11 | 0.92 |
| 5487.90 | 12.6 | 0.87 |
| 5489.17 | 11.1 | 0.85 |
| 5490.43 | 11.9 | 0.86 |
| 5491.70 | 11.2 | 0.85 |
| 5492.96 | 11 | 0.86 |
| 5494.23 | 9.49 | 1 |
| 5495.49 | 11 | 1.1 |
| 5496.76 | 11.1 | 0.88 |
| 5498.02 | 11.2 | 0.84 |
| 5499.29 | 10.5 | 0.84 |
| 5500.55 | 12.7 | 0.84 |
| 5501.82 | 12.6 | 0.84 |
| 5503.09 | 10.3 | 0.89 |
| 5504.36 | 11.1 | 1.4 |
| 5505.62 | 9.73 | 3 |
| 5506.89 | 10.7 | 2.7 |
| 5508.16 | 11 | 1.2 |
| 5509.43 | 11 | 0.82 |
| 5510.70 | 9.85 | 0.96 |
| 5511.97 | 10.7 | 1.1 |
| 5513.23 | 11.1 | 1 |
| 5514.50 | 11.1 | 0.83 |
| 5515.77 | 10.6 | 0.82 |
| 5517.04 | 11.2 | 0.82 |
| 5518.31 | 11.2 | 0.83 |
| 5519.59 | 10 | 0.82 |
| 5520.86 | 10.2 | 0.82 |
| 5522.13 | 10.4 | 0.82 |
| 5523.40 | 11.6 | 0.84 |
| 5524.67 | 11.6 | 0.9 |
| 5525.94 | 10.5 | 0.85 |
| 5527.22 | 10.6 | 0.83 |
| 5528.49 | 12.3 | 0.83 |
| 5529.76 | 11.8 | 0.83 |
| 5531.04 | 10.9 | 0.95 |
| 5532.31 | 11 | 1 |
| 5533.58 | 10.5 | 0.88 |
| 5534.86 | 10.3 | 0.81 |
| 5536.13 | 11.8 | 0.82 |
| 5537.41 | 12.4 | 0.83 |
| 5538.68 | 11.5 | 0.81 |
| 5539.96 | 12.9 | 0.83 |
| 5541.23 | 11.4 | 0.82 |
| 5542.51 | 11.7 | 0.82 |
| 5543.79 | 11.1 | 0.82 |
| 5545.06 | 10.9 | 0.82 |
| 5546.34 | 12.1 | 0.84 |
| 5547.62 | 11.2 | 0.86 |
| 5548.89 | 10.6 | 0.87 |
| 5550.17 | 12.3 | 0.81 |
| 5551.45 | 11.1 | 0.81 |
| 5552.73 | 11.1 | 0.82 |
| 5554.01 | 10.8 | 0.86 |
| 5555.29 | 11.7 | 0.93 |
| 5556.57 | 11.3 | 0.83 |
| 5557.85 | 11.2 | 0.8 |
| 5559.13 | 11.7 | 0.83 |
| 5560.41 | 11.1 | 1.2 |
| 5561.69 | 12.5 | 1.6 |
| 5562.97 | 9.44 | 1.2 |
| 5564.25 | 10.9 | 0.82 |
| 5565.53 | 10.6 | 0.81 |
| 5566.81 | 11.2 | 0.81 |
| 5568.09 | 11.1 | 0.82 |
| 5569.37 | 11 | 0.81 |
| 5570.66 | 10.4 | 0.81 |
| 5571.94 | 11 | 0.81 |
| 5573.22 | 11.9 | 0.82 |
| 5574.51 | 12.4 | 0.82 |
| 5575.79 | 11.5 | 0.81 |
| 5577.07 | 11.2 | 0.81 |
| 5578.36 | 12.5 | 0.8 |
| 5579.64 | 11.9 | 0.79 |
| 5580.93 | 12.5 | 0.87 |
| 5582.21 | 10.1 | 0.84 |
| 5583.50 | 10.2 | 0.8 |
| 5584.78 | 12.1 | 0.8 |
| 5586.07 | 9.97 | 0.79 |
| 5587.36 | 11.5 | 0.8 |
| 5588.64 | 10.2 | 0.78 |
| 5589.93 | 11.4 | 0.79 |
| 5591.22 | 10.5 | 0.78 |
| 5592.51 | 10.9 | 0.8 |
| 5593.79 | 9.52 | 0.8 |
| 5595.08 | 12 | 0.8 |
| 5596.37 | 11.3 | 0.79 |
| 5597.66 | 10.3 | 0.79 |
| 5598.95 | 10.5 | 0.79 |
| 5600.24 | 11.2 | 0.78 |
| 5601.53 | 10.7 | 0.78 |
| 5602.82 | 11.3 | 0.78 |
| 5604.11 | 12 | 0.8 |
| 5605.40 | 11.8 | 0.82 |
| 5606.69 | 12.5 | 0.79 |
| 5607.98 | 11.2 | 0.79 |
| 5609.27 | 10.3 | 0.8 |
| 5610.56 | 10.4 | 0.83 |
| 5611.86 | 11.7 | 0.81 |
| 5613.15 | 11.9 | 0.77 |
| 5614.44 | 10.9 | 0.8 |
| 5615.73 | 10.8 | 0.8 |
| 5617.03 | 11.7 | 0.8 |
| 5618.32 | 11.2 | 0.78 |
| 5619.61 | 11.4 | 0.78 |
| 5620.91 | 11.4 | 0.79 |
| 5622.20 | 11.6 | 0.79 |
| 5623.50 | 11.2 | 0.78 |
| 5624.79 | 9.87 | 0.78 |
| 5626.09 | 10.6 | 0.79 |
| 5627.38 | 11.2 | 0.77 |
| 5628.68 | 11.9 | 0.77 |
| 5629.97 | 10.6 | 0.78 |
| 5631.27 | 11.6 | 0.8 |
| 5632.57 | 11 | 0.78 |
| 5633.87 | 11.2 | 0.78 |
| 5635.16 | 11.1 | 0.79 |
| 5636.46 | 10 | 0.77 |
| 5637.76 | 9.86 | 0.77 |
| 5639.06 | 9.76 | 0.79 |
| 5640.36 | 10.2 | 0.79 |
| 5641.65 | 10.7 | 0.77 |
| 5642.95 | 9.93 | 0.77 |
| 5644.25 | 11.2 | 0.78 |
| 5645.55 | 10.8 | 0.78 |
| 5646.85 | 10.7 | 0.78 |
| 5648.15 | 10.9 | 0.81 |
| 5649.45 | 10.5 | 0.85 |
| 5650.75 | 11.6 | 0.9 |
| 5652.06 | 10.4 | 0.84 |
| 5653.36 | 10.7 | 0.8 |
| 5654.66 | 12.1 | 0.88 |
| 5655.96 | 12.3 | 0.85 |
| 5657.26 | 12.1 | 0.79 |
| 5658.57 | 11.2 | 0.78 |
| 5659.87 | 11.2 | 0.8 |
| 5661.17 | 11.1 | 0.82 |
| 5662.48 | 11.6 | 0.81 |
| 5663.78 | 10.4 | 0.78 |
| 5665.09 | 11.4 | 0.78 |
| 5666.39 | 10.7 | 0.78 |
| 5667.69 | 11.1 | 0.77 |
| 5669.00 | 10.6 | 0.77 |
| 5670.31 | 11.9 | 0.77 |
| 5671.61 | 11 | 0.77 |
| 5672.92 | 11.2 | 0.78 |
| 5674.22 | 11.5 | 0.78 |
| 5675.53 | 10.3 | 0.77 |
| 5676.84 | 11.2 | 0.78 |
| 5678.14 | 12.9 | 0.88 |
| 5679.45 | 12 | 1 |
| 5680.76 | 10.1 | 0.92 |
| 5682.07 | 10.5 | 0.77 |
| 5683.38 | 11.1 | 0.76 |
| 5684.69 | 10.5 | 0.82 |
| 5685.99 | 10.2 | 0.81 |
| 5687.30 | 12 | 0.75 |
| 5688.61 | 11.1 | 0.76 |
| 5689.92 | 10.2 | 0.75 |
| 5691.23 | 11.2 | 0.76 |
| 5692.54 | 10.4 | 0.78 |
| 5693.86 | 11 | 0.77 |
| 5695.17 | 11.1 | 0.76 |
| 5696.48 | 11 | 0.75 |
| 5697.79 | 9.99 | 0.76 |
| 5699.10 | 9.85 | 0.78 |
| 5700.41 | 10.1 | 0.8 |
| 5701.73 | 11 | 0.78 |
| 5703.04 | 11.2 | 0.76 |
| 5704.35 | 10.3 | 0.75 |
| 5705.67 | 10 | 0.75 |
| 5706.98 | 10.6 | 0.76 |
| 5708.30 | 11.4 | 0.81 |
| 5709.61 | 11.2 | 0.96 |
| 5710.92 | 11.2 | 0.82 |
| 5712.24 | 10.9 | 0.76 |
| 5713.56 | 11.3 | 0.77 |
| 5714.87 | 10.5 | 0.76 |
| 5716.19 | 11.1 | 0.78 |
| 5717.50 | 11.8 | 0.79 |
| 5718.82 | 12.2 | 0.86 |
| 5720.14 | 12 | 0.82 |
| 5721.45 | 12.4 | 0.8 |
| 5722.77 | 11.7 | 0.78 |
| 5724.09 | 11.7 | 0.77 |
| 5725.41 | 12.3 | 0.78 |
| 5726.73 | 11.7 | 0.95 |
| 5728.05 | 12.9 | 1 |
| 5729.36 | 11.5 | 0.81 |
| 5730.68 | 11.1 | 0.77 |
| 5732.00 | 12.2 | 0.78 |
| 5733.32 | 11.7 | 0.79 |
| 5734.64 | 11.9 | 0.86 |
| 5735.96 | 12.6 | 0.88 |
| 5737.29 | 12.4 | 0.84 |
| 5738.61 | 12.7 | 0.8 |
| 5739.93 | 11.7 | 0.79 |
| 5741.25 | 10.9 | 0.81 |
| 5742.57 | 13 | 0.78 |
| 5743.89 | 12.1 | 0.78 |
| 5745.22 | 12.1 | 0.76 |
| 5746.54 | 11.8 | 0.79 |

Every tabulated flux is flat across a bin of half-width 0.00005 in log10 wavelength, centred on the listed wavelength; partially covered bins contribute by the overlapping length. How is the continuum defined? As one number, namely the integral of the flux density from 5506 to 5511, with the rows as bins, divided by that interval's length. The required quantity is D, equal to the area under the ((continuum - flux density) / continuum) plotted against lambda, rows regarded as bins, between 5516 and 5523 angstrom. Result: 0.0 angstrom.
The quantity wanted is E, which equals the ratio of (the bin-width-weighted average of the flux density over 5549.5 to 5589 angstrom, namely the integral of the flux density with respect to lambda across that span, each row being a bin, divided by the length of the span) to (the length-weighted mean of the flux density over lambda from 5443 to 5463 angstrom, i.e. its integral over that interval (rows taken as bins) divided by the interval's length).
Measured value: 1.00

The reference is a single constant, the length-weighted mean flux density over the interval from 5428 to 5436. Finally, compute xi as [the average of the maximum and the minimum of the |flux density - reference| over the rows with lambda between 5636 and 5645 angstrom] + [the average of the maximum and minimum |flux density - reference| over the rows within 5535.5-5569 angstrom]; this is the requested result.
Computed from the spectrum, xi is 1.66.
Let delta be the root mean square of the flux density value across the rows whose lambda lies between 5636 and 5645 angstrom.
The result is 10.2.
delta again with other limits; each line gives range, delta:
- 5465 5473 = 10.9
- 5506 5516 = 10.8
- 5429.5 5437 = 11.0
